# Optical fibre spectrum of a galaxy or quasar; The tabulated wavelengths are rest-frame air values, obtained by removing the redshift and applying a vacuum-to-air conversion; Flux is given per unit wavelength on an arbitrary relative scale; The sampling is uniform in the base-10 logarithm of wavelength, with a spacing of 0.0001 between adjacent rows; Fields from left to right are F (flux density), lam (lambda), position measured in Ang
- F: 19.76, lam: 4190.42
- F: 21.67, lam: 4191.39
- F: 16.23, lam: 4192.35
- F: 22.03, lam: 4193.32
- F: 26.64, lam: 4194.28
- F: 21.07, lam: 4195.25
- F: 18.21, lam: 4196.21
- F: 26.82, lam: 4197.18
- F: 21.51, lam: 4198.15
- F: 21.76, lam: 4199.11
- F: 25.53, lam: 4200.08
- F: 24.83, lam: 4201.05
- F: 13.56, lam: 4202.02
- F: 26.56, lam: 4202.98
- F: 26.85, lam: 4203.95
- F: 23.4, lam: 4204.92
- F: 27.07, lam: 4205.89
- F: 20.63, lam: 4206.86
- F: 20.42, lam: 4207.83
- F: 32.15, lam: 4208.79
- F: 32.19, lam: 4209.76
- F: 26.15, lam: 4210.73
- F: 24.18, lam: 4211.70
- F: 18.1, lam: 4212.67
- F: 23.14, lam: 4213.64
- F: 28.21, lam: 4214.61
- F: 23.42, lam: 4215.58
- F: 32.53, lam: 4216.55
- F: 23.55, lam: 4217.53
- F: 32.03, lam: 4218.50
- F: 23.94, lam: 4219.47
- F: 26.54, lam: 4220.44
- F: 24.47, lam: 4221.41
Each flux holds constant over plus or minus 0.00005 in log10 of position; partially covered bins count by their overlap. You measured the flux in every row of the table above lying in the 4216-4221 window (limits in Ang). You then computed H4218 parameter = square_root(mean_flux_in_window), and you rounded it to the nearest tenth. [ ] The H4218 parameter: 5.3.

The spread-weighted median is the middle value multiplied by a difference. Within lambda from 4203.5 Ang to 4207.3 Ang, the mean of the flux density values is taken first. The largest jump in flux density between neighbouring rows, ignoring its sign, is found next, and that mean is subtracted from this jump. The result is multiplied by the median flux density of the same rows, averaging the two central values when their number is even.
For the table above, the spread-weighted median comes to -453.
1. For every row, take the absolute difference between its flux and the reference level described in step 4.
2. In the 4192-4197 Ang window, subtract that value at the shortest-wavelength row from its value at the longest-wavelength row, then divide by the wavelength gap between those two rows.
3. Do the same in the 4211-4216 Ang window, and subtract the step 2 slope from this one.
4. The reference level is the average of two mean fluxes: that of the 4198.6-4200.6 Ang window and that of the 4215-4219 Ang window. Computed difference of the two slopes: 0.71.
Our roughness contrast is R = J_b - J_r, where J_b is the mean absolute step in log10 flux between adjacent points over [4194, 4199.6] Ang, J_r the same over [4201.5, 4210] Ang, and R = -0.01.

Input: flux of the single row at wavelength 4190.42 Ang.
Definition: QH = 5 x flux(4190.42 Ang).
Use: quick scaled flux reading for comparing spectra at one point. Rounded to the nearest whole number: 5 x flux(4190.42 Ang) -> 99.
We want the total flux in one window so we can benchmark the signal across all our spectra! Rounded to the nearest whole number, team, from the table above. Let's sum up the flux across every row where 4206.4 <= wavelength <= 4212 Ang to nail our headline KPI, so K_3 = 156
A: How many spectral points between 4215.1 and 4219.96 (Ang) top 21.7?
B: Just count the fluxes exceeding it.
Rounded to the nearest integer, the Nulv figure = 5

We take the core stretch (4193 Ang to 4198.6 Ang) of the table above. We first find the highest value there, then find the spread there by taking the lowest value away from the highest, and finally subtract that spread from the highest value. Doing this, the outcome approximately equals 18.2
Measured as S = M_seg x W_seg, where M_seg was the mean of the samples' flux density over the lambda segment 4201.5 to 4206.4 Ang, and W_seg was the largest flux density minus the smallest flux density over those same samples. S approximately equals 317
